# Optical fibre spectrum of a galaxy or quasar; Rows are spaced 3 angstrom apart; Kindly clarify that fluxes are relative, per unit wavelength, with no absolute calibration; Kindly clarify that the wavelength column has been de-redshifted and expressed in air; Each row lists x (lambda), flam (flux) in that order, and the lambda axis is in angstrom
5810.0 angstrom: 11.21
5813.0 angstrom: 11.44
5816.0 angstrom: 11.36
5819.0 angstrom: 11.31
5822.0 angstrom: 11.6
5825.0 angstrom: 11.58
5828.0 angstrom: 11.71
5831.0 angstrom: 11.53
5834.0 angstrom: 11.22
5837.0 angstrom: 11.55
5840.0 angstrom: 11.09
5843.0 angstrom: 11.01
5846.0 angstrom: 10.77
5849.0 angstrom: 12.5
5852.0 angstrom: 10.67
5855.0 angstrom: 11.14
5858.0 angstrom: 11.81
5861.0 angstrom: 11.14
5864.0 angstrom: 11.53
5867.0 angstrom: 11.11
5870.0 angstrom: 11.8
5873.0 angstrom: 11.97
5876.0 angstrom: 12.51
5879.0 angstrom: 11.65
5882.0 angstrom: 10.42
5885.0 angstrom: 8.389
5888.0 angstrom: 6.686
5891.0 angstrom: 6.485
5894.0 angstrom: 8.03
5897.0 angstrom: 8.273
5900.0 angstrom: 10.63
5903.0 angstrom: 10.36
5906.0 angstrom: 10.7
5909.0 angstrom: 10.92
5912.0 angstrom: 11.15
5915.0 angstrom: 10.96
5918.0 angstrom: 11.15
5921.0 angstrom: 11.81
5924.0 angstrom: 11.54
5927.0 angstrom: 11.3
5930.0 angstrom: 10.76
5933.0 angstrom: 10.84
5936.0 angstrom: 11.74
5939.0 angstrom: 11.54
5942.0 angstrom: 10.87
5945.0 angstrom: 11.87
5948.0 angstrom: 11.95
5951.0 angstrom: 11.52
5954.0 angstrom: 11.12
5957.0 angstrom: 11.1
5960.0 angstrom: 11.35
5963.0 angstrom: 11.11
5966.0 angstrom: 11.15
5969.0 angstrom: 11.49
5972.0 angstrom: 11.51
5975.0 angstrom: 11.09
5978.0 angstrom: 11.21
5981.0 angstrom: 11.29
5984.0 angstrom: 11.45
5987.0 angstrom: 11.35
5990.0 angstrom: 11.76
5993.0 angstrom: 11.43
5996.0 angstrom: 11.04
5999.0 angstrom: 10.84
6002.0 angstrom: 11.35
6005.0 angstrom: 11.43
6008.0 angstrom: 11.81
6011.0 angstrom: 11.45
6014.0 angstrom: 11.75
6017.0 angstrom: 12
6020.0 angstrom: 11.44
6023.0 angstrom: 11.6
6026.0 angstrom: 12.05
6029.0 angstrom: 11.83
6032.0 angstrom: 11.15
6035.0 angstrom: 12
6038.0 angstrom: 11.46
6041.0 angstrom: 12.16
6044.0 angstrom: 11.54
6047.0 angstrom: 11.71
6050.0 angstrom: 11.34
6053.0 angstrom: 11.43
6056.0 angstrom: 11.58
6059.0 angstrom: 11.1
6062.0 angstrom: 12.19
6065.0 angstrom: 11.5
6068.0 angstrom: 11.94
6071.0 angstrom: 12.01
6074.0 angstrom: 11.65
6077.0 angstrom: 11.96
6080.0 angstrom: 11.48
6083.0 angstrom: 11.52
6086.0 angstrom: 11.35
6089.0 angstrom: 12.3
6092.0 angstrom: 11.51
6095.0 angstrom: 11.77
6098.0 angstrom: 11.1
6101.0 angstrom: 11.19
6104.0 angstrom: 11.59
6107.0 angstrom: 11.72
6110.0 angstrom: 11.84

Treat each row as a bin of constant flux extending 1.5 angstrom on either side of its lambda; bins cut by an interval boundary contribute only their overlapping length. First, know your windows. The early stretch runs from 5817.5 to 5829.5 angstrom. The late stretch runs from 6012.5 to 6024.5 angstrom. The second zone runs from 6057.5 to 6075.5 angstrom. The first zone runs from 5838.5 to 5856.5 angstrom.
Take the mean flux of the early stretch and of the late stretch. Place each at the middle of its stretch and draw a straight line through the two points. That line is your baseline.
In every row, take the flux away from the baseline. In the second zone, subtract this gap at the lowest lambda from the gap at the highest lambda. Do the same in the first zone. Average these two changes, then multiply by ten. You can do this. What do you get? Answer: -2.9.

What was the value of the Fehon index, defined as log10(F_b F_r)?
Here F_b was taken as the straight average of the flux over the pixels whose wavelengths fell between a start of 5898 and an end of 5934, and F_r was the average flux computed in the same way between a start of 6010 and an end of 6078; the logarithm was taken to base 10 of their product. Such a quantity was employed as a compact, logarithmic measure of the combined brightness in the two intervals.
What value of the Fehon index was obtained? 2.11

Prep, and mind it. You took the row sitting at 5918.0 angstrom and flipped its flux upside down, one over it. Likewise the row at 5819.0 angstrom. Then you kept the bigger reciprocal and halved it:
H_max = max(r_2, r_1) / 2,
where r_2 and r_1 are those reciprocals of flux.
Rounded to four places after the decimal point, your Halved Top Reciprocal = 0.0448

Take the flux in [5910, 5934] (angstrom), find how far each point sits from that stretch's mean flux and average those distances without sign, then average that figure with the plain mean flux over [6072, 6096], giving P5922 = 5.98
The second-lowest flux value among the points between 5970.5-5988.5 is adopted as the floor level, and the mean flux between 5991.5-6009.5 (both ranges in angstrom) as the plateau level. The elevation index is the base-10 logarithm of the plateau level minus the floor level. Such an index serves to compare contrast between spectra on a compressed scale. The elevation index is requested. -1.0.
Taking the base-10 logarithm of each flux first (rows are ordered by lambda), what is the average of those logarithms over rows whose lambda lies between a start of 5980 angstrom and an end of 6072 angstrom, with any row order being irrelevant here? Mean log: 1.06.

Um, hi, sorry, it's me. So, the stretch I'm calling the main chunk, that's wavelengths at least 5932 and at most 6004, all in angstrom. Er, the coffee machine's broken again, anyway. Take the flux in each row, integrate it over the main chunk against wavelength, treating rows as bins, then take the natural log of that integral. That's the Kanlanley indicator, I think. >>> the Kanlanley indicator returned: 6.70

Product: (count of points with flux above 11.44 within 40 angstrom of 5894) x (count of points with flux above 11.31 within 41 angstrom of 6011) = 168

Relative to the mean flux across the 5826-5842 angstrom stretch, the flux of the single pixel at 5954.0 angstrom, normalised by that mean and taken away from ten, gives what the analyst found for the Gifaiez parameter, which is 9.03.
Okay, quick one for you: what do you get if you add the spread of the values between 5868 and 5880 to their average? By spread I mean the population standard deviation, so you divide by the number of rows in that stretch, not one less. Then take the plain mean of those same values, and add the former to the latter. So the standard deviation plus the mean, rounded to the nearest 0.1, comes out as 12.3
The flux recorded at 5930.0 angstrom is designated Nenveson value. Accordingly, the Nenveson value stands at 10.76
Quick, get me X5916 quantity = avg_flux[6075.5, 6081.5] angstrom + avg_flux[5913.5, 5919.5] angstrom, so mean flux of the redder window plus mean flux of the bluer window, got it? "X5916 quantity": 22.8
